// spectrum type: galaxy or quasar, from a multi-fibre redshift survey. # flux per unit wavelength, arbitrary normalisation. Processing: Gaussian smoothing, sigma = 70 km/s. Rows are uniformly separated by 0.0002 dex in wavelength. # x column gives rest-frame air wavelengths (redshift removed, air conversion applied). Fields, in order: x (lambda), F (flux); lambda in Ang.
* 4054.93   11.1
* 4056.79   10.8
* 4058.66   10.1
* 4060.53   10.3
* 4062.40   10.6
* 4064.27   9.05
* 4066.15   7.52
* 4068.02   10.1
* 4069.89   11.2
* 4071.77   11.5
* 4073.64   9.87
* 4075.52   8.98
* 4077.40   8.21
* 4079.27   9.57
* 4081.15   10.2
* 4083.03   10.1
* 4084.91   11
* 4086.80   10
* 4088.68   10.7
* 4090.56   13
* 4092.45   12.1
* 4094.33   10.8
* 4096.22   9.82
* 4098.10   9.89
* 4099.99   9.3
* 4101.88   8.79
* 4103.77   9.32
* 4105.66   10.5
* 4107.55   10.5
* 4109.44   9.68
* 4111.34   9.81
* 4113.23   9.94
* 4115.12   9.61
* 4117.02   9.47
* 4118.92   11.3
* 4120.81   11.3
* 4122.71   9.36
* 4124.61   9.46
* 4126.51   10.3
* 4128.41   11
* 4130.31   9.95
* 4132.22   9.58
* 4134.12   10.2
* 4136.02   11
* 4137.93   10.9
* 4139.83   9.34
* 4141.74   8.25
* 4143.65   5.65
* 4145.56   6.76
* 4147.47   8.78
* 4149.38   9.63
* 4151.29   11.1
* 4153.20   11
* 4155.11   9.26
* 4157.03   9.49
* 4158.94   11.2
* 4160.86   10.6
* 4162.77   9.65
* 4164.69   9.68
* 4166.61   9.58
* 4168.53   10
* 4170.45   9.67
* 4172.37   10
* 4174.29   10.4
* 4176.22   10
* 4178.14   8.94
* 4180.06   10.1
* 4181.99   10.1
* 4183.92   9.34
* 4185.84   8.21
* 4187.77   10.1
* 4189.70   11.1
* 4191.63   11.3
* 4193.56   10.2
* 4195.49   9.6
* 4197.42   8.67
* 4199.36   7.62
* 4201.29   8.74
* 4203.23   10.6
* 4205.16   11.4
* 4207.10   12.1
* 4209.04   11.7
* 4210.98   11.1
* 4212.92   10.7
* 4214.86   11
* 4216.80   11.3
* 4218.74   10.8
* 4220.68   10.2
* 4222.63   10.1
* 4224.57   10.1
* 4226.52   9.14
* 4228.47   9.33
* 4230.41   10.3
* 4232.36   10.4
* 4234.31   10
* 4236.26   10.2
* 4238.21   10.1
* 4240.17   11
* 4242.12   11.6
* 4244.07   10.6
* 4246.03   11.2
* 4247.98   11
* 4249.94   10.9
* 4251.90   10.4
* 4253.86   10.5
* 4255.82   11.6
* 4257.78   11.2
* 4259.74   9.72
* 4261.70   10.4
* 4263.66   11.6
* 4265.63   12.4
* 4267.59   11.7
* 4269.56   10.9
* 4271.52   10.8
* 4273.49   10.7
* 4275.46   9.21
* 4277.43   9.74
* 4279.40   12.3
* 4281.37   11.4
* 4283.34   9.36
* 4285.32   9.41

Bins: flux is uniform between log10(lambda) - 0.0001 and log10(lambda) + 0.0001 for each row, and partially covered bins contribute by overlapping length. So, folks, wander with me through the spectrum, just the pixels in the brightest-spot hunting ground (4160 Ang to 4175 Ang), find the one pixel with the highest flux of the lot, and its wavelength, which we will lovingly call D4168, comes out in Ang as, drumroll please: 4160.86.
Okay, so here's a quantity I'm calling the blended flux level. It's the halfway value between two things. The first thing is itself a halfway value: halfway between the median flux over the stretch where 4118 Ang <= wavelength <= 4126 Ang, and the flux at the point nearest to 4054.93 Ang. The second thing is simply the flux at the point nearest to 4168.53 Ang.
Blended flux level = 10.4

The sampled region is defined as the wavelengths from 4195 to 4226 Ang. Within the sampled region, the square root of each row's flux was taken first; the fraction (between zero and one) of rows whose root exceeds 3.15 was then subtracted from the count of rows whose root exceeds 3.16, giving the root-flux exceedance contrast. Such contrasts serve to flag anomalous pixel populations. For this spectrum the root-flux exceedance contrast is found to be 11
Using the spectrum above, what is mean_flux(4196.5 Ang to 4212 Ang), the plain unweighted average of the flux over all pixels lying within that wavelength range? 10.2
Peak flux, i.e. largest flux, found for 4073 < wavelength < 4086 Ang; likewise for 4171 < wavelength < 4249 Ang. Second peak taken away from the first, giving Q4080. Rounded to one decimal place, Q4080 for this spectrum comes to -1.1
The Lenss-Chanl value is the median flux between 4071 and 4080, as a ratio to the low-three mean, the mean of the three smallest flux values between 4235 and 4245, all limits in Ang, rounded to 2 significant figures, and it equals 0.93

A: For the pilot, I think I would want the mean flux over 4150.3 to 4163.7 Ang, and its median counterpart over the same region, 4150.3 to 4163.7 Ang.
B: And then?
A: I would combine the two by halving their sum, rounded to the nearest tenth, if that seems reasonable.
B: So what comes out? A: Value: 10.5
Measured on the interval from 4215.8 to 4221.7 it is 10.8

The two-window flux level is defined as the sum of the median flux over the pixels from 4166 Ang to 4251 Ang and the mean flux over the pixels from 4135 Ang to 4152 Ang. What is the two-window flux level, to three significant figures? 19.2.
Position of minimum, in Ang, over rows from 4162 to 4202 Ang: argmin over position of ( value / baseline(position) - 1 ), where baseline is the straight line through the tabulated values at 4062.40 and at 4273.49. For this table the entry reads 4199.36 Ang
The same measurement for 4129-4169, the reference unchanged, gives 4143.65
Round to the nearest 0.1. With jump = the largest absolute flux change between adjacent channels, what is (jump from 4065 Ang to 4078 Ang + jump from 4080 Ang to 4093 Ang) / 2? 2.4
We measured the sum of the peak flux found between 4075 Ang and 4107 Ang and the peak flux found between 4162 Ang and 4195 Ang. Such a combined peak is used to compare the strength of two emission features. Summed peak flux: 24.3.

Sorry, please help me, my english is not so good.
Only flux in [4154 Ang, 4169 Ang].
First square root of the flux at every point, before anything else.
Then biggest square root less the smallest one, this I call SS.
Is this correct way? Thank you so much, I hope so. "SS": 0.30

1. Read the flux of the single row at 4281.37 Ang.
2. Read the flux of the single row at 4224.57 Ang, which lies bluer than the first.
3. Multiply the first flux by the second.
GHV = 115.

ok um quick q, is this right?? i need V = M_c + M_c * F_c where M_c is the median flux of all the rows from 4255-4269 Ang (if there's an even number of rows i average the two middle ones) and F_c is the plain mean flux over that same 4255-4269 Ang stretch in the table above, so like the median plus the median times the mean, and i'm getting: 142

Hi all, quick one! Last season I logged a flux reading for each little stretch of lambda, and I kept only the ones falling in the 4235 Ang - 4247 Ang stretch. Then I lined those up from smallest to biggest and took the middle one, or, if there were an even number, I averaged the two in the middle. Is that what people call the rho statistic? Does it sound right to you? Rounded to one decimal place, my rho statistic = 10.8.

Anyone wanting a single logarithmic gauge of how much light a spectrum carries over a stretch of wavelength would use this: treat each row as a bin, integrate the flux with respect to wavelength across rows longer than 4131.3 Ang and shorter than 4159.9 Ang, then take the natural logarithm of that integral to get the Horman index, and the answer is 5.60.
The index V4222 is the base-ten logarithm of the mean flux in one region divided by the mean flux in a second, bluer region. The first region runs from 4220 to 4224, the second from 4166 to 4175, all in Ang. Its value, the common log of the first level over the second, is 0.01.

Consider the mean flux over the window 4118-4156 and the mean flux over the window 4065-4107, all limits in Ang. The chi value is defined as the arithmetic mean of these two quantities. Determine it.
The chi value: 9.9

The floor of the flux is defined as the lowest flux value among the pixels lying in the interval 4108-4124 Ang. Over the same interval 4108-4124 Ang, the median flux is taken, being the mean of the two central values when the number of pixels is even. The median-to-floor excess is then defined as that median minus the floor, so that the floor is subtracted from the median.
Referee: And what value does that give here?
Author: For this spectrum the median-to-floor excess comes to 0.4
